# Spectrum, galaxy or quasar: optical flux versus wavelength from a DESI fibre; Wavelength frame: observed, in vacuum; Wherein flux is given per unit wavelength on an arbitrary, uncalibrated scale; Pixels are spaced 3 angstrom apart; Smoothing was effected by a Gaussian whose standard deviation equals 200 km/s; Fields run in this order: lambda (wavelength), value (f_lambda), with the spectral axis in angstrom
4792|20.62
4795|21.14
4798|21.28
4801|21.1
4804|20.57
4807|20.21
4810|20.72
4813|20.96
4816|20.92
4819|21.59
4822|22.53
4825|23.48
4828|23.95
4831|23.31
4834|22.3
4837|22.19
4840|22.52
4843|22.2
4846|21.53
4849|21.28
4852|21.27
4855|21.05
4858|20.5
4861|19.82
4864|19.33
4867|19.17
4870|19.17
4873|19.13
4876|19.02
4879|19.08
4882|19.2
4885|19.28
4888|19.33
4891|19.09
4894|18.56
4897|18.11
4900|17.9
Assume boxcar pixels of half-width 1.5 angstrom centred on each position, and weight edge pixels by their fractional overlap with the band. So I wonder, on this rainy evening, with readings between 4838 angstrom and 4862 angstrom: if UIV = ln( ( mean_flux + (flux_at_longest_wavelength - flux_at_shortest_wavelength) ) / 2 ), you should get 2.23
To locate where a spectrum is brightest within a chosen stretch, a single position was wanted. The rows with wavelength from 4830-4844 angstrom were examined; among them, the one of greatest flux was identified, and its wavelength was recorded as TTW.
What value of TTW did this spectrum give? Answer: 4831 angstrom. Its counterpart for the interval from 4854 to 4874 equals 4855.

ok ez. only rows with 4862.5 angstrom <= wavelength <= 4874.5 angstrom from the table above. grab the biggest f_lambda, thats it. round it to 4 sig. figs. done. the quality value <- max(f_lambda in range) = 19.33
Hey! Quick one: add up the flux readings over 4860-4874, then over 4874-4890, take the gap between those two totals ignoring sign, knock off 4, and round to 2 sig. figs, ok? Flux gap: -3.3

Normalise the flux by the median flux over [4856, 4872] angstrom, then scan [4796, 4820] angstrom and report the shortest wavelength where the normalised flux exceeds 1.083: 4798 angstrom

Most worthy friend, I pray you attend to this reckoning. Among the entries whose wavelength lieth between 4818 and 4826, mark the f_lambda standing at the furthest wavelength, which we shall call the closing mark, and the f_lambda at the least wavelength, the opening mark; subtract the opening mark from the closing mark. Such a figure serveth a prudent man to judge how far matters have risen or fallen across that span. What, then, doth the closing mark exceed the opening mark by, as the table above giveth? 1.9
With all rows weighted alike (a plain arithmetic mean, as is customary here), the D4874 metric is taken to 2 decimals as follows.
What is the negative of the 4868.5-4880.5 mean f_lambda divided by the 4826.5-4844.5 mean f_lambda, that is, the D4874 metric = -0.84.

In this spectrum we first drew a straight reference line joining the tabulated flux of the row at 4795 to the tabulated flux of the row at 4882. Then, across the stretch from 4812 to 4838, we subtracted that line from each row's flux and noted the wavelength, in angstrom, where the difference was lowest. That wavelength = 4813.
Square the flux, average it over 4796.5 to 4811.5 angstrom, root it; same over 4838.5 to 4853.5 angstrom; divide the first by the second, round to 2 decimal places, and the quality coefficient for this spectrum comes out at 0.95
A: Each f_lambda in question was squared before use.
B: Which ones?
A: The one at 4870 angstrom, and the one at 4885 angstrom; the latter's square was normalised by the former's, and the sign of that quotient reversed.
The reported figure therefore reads -1.01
